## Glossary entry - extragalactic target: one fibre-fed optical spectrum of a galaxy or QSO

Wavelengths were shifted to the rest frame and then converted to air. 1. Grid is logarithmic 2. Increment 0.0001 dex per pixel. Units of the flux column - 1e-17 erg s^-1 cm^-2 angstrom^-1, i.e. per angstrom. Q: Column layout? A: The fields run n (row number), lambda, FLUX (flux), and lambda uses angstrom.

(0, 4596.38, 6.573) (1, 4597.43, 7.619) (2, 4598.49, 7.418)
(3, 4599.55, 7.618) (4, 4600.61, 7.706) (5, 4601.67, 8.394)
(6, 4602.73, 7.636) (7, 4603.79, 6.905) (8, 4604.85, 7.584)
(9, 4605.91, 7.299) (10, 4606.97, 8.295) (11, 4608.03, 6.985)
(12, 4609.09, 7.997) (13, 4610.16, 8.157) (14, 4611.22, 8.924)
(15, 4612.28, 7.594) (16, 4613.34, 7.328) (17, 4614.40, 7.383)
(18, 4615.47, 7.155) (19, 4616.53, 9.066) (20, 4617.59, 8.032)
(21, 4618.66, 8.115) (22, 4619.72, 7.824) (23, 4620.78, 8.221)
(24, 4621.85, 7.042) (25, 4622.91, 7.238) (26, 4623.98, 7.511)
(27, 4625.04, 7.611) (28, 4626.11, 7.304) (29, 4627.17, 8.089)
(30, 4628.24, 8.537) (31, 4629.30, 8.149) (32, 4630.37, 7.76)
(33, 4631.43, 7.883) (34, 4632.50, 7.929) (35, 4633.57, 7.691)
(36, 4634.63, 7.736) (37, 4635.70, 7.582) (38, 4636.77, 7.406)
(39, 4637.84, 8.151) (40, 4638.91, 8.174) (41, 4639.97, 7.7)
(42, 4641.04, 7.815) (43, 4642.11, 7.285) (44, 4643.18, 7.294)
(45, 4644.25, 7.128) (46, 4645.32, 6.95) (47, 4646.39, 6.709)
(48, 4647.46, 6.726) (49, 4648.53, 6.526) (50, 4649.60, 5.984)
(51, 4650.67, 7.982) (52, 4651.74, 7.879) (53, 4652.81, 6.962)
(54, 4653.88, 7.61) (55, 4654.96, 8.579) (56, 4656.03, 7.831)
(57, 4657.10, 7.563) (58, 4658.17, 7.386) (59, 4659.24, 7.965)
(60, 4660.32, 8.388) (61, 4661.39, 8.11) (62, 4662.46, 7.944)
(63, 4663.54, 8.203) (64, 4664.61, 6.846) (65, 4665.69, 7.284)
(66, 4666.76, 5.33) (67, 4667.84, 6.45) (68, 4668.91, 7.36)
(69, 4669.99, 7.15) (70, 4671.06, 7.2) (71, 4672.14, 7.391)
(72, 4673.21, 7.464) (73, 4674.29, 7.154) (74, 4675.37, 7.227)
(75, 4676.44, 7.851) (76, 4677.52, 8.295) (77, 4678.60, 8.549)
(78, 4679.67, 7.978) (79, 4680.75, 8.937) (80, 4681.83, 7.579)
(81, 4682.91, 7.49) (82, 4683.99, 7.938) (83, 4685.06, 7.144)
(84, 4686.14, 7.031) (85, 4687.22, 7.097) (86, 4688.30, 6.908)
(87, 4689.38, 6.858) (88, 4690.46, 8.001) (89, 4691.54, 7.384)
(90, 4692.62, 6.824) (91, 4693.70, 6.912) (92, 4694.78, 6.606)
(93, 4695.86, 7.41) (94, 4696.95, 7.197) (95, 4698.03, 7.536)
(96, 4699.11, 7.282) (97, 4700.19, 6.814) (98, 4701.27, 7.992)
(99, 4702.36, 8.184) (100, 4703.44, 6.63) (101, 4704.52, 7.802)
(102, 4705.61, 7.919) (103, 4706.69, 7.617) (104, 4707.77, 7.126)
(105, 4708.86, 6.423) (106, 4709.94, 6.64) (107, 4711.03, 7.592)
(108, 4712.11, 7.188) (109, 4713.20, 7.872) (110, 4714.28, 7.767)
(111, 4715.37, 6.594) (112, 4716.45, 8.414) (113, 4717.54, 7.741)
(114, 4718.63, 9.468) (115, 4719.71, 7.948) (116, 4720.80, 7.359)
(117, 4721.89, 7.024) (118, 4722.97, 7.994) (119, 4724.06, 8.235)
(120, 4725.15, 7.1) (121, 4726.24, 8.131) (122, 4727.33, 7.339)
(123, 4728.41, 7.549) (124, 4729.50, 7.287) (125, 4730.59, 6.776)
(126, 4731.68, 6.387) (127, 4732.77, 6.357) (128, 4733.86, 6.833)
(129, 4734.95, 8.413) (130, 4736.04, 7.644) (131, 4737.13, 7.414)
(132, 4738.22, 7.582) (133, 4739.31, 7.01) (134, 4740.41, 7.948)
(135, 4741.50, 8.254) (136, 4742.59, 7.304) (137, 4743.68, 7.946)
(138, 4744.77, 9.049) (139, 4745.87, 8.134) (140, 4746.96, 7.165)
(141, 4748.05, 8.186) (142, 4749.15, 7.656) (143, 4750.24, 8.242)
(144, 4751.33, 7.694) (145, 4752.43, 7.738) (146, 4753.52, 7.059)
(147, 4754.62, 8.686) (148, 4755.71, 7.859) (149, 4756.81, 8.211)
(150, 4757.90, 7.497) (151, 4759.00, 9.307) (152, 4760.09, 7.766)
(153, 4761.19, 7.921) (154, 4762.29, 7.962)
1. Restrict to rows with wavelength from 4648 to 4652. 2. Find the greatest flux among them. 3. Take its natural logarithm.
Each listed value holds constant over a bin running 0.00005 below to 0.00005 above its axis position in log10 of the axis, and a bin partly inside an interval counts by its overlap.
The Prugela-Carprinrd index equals 2.08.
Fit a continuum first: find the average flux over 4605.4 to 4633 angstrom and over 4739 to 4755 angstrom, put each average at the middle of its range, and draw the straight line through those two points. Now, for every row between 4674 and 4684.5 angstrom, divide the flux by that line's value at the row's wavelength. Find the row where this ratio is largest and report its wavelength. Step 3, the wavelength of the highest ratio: 4680.75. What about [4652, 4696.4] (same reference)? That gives 4680.75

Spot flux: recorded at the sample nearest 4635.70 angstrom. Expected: 7.582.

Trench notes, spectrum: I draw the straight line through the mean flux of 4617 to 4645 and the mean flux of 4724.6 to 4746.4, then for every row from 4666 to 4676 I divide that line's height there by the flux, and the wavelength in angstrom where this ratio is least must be 4673.21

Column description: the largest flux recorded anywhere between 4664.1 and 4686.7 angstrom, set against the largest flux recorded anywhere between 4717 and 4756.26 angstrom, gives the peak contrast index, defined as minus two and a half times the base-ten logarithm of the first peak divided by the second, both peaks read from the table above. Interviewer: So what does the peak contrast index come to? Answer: 0.06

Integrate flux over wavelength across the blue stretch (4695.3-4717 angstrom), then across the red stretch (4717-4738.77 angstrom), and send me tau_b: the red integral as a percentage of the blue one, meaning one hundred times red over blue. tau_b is 102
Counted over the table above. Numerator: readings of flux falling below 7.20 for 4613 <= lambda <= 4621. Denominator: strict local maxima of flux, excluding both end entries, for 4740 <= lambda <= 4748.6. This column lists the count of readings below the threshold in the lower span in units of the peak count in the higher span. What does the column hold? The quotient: 0.5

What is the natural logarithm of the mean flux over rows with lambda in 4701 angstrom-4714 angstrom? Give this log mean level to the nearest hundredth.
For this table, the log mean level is 2.00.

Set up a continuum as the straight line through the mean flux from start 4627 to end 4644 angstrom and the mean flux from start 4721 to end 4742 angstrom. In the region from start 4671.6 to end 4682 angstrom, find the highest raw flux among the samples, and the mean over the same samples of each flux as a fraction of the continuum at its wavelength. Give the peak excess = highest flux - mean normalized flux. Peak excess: 7.9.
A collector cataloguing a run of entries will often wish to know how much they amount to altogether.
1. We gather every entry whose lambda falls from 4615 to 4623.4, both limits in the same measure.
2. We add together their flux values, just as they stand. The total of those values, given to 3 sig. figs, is 62.7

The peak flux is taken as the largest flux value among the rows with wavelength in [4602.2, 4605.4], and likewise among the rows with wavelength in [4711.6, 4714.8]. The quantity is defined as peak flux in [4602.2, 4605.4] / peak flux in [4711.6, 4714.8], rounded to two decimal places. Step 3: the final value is 0.97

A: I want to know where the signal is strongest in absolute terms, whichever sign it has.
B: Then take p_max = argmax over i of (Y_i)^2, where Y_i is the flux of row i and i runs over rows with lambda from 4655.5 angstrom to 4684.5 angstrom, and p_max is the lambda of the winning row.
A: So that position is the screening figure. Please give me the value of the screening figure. 4680.75 angstrom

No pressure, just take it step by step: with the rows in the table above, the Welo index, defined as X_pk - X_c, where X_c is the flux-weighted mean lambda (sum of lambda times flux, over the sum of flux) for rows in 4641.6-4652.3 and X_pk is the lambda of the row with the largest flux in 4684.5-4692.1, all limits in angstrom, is 43.5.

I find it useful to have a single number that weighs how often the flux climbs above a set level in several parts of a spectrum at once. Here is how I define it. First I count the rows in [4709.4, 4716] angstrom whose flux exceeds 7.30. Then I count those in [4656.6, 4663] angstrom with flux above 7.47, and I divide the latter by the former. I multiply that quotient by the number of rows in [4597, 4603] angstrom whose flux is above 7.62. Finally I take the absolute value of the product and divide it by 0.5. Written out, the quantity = 10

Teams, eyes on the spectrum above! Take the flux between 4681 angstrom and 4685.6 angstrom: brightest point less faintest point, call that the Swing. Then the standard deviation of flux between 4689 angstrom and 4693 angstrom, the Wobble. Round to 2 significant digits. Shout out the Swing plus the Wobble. 1.3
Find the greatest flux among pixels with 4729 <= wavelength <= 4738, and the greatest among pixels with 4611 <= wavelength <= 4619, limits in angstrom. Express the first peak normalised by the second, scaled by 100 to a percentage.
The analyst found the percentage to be 92.8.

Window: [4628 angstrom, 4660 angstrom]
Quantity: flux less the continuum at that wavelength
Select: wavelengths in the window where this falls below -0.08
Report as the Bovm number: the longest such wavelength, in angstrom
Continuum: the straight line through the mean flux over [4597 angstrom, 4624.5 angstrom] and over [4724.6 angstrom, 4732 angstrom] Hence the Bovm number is 4658.17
